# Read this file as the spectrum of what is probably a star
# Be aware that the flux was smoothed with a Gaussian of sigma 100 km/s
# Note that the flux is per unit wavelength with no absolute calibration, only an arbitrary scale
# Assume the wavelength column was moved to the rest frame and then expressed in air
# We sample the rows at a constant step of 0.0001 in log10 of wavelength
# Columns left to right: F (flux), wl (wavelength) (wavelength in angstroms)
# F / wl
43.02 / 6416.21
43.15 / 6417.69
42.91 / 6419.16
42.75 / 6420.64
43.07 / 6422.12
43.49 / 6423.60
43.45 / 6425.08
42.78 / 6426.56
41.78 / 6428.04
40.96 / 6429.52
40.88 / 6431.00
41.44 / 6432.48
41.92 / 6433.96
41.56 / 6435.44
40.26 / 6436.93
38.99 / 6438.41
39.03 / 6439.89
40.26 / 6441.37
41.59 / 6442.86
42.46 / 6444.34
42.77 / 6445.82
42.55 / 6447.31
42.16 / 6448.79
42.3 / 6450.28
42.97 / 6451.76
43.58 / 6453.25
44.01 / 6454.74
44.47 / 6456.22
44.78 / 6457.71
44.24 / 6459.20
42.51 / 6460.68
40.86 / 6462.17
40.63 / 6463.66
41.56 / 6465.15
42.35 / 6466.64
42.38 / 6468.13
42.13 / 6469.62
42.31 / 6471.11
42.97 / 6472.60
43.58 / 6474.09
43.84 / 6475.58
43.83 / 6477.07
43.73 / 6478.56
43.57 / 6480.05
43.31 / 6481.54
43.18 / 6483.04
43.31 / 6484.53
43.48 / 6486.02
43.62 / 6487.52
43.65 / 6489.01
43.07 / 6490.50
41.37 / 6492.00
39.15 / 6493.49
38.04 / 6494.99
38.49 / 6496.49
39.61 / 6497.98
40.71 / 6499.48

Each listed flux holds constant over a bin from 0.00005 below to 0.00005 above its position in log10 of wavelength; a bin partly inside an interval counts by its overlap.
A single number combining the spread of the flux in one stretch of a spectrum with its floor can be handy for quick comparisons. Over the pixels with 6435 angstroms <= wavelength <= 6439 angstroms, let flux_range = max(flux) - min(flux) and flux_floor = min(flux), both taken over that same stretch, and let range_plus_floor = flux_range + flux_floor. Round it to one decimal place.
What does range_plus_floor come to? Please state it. 41.6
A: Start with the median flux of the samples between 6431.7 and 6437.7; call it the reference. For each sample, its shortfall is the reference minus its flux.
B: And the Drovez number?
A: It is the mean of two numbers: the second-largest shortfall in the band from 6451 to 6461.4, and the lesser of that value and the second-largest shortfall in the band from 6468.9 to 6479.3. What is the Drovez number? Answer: -1.5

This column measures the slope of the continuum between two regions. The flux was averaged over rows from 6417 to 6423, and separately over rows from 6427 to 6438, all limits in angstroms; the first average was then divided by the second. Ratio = 1.04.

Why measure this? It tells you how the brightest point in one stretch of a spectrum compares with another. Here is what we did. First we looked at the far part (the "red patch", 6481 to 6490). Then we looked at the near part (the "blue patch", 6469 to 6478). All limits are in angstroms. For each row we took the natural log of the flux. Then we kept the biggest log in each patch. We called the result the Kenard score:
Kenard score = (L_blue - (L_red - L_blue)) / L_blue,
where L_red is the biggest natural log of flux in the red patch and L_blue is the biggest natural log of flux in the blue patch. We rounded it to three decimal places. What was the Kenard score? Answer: 1.001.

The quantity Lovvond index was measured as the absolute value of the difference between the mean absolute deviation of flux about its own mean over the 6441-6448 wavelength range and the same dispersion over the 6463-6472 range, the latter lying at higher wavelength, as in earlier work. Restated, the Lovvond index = 0.3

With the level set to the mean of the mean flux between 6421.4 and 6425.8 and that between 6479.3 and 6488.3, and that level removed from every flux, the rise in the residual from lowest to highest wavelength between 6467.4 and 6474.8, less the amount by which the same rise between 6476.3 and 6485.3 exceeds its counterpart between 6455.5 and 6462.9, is -2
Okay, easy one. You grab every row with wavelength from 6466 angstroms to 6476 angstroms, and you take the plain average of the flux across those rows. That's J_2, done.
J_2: 42.8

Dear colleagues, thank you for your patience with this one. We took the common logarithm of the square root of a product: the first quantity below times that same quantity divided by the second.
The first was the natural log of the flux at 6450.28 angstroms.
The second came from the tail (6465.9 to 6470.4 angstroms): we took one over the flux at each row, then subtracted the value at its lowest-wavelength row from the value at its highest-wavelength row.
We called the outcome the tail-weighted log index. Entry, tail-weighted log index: 2.53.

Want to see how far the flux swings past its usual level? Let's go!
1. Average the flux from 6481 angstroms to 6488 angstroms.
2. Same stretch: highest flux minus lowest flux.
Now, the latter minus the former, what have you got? -42.9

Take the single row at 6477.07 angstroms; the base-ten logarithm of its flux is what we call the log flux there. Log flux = 1.64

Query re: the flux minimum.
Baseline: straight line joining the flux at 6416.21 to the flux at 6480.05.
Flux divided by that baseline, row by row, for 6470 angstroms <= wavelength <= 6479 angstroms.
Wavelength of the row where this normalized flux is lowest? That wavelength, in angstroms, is 6471.11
